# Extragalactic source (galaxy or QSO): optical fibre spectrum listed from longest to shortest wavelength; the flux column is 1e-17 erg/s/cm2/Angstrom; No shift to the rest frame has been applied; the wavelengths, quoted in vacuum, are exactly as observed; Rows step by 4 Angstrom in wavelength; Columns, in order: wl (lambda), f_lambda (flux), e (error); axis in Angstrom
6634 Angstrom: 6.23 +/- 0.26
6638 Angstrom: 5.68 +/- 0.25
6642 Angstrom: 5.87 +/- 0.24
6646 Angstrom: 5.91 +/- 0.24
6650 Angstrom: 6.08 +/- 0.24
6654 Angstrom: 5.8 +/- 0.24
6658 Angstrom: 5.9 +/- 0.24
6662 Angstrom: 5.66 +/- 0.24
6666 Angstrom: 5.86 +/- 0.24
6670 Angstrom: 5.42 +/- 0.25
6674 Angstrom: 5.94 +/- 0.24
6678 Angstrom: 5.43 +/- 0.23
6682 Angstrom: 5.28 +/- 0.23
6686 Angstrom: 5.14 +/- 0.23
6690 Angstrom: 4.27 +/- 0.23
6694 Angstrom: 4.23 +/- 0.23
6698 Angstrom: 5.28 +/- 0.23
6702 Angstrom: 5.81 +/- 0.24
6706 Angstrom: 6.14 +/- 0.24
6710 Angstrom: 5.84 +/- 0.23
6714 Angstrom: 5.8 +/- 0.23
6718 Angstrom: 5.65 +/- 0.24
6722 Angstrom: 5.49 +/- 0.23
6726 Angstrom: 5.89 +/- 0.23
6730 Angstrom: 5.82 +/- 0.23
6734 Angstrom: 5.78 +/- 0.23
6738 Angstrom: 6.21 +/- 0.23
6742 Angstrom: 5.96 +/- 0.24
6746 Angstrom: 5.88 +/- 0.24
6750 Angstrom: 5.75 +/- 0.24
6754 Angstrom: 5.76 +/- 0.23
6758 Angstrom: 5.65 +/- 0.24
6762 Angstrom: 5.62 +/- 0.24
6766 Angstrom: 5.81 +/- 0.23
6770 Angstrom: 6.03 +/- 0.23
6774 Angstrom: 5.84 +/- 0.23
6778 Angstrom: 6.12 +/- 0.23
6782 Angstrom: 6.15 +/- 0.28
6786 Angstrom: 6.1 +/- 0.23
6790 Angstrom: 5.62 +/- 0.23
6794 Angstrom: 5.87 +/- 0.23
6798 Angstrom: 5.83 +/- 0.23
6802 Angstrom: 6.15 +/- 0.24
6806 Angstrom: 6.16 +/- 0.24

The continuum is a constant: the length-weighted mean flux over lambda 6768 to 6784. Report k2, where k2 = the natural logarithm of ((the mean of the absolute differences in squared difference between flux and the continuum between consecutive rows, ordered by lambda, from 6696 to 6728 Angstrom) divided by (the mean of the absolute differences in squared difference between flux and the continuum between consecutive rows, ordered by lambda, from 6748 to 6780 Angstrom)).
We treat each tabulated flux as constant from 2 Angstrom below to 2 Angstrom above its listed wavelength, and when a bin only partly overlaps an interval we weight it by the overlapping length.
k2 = 1.2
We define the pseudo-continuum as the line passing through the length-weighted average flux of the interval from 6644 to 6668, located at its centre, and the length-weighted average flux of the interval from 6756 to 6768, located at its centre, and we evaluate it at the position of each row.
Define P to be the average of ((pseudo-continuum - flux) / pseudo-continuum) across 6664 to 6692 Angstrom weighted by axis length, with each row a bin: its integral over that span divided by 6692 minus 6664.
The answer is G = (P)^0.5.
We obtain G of 0.29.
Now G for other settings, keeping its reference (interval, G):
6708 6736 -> 0.03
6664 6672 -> 0.19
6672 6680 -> 0.16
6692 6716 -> 0.22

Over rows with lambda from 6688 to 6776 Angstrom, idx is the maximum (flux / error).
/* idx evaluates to 27.0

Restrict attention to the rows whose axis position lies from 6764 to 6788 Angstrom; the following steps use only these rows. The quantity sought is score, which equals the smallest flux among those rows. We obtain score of 5.81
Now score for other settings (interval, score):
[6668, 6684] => 5.28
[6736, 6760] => 5.65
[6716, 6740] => 5.49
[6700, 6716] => 5.8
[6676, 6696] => 4.23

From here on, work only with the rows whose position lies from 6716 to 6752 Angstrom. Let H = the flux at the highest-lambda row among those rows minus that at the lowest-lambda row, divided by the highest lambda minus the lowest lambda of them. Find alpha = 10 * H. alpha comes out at 0.03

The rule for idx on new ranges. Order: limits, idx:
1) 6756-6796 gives 26.6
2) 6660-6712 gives 25.6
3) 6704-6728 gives 25.6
